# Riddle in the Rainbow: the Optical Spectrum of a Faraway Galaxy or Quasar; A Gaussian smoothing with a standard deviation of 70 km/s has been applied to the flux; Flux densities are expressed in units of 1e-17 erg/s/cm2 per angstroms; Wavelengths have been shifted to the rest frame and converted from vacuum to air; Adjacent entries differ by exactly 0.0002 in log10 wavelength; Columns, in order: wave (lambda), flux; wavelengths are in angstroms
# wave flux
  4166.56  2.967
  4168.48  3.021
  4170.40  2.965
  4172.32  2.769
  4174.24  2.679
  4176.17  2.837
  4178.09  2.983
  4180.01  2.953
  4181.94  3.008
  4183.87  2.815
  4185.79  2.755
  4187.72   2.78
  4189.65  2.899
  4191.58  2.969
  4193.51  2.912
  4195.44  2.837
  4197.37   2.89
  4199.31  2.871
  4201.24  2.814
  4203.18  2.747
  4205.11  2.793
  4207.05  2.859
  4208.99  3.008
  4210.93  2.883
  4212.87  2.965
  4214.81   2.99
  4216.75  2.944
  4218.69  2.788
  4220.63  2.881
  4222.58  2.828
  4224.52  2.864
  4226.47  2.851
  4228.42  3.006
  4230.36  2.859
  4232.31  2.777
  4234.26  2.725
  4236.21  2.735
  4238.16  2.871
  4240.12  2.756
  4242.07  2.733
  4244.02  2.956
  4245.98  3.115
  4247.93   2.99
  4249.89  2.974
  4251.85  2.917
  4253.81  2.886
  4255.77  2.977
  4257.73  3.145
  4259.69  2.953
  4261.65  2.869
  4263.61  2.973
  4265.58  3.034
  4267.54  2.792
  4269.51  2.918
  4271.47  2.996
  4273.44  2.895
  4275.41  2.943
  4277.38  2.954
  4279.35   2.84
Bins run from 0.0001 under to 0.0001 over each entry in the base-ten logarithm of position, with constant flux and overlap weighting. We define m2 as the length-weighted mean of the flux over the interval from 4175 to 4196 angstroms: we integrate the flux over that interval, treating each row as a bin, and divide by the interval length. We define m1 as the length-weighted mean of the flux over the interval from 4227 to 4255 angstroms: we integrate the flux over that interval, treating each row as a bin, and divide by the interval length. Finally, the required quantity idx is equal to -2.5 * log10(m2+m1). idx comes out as -1.90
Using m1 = 2.88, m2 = 2.88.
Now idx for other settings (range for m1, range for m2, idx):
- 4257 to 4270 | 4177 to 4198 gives -1.92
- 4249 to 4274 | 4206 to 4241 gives -1.91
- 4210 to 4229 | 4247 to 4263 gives -1.92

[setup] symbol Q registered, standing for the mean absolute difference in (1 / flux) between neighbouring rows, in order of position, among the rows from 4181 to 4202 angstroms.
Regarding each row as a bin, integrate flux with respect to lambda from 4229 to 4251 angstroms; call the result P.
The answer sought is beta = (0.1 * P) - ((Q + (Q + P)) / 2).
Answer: -25.2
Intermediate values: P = 63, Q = 0.0088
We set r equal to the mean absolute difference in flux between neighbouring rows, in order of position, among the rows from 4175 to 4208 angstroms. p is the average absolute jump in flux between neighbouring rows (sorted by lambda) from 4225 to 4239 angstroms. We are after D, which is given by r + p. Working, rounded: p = 0.097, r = 0.071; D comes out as 0.168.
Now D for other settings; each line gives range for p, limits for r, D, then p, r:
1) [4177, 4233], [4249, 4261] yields 0.185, 0.077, 0.108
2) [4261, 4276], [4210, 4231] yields 0.189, 0.109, 0.081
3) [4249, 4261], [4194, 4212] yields 0.181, 0.108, 0.073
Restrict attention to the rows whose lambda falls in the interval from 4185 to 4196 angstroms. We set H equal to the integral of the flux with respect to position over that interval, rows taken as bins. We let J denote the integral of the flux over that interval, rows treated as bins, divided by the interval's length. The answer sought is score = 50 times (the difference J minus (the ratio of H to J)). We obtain -407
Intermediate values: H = 31.5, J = 2.86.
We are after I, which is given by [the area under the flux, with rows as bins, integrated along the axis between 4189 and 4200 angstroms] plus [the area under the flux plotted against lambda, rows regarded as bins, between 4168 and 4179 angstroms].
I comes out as 63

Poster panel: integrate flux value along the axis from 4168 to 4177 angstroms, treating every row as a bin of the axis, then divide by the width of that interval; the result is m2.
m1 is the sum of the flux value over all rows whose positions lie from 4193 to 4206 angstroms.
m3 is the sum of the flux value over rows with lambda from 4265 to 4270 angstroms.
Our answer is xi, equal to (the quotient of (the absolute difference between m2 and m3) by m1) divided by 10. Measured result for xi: 0.030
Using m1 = 20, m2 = 2.84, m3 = 9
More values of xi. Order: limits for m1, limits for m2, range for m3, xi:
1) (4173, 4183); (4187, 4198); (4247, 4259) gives 0.104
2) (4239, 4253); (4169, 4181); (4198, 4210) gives 0.070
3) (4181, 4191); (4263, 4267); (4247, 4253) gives 0.041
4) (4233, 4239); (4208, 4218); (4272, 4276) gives 0.035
